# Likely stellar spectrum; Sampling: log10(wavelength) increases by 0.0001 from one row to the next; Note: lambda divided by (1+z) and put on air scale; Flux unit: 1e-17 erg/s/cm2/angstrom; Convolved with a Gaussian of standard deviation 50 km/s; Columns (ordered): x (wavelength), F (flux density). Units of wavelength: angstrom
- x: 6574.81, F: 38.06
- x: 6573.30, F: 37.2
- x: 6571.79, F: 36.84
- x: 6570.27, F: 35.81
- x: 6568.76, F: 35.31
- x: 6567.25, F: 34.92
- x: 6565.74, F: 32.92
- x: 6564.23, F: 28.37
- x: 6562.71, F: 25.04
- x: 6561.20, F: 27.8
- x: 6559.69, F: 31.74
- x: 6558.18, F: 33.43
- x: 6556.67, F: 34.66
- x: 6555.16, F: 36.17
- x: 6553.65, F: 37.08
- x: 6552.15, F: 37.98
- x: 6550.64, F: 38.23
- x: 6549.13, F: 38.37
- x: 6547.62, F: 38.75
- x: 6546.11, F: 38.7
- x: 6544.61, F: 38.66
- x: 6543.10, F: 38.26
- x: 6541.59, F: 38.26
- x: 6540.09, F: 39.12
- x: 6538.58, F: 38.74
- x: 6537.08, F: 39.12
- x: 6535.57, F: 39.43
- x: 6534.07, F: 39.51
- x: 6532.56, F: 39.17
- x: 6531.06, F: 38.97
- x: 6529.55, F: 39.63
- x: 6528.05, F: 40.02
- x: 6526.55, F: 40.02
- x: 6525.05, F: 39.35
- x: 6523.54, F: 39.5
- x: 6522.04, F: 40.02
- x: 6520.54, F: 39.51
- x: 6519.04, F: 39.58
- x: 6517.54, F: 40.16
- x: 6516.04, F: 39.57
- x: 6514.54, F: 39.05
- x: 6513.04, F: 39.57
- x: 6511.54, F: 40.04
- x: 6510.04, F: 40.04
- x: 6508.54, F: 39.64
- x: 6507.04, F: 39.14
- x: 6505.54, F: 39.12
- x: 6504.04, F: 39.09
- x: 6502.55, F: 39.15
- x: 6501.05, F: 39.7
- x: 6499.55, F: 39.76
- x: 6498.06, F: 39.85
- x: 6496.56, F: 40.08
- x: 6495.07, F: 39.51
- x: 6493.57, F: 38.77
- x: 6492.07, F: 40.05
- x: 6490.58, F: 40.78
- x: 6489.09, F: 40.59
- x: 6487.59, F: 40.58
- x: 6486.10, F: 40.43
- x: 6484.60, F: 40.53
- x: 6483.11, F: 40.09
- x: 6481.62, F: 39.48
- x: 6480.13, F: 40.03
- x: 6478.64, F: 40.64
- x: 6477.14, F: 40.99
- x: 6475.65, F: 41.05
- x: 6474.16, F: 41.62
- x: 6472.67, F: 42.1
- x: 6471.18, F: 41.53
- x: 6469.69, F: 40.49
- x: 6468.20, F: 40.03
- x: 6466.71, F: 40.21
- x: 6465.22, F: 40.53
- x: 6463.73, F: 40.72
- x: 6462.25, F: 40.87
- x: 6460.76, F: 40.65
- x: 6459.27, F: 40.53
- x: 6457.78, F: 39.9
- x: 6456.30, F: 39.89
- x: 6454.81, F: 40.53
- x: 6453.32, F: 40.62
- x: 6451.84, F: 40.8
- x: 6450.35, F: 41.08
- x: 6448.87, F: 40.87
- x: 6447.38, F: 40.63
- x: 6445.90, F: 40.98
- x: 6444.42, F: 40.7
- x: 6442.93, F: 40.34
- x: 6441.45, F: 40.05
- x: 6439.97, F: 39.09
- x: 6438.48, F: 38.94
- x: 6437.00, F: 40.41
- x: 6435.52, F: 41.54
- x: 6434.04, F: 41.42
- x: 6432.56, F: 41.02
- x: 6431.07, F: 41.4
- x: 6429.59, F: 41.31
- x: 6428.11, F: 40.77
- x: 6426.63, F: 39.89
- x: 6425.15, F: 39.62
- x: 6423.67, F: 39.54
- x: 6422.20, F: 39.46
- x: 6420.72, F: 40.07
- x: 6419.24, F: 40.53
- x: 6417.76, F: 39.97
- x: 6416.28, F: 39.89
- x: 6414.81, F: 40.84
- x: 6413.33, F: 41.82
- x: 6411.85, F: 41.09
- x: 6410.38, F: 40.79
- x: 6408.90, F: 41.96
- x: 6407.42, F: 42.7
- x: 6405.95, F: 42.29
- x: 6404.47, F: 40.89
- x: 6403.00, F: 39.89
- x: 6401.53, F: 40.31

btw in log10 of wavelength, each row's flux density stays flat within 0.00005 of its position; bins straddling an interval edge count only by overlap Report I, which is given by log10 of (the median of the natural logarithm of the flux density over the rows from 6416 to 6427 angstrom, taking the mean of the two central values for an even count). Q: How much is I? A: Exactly 0.567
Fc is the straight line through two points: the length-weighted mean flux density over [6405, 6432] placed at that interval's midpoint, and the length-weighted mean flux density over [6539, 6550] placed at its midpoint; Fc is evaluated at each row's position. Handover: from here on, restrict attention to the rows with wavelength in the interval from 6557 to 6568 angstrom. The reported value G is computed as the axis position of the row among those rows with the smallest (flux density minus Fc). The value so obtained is 6562.71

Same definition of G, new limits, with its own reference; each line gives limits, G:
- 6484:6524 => 6493.57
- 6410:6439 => 6438.48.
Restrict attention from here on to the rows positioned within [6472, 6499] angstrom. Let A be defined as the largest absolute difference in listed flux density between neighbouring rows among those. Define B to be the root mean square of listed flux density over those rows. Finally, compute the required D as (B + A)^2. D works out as 1738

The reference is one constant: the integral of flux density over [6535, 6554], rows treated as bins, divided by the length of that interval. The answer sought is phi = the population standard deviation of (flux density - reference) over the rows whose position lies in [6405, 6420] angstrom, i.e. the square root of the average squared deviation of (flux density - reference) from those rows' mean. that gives 0.92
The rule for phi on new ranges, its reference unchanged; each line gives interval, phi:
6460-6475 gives 0.63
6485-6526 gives 0.51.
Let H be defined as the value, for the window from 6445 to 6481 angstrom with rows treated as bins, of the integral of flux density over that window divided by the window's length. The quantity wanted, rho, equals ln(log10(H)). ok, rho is 0.476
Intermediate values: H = 40.7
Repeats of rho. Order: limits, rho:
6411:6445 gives 0.474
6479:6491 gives 0.474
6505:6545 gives 0.467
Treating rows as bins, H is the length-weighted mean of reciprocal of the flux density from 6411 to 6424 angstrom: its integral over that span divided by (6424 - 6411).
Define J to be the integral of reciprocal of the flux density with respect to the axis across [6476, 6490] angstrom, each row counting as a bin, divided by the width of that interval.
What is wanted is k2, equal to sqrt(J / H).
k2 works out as 1.00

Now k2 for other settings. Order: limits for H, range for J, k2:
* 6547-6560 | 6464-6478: 0.94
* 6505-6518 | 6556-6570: 1.13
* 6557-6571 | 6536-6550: 0.90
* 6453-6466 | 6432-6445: 1.00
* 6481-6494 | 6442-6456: 0.99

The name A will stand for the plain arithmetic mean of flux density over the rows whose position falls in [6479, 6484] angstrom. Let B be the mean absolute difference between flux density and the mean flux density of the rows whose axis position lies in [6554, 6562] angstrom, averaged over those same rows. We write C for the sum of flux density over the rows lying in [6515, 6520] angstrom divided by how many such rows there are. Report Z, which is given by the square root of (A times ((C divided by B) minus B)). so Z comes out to 24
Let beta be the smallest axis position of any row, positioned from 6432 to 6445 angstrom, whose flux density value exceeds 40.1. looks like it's 6432.56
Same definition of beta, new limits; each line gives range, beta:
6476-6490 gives 6477.14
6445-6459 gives 6445.90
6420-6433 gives 6428.11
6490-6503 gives 6490.58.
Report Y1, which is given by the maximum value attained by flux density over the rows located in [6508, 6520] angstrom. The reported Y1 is 40.16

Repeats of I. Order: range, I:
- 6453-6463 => 0.568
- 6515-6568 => 0.563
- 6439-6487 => 0.569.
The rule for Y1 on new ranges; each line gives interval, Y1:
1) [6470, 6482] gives 42.1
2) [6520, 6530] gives 40.02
